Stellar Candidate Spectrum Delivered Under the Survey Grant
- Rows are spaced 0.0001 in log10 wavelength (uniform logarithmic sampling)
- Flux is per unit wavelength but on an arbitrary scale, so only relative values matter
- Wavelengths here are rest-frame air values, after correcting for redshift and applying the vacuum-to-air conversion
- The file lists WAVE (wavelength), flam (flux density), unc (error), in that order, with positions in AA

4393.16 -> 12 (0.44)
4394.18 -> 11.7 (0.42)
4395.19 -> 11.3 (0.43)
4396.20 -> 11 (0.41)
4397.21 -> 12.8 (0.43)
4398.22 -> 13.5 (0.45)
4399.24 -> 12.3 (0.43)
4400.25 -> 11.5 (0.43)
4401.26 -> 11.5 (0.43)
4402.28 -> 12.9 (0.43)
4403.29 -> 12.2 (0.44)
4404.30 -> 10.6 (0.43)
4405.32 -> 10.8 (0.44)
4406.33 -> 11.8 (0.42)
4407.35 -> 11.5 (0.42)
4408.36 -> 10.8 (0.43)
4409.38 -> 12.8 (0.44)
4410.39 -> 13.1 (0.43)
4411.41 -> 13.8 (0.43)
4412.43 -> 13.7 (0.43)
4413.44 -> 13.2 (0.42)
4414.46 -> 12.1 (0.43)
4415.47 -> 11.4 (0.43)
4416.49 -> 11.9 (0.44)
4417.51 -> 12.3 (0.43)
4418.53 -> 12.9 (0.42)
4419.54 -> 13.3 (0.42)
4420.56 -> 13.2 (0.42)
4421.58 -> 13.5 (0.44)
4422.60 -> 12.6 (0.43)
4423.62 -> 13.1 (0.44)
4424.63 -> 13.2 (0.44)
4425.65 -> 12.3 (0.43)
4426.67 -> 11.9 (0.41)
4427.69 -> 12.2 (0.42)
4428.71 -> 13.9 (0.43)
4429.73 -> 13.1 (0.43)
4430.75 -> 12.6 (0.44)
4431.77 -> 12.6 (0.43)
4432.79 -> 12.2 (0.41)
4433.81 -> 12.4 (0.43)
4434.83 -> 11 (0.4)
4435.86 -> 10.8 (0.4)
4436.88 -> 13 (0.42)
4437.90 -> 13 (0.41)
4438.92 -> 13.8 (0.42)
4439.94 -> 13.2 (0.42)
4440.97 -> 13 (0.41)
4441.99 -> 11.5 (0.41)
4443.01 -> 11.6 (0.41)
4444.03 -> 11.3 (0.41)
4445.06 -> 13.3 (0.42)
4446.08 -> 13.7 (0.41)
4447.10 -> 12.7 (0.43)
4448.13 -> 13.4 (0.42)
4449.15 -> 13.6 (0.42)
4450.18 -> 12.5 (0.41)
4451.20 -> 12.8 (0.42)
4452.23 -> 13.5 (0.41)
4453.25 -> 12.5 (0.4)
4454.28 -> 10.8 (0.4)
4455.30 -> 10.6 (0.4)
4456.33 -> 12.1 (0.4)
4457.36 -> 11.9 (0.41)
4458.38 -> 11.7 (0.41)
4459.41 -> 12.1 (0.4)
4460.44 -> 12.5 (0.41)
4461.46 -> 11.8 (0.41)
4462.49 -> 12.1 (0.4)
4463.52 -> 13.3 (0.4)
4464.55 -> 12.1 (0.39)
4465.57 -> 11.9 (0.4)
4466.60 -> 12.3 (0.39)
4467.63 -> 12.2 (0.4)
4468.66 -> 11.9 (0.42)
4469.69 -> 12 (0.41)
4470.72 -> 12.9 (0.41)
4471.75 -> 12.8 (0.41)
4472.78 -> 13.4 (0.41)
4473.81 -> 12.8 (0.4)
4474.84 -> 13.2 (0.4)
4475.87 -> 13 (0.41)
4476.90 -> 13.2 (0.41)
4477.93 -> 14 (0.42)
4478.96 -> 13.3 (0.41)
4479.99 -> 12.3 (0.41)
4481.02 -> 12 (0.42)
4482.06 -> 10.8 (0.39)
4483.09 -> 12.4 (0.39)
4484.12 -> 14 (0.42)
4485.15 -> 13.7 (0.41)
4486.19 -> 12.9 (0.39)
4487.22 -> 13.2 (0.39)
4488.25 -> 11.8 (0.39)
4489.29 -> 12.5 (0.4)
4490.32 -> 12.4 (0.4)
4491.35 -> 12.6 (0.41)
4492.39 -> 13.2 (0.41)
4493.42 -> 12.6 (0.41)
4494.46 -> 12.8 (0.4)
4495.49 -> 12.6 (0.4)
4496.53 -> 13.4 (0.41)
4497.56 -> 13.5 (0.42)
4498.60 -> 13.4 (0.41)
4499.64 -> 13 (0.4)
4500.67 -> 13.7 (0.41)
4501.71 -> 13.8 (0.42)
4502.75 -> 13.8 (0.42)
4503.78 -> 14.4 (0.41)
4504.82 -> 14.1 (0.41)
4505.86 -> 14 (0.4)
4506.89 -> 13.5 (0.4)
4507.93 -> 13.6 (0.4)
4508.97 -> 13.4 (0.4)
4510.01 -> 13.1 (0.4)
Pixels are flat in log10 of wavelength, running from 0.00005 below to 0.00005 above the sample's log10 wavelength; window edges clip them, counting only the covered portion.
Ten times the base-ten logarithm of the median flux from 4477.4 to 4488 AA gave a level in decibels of 11.2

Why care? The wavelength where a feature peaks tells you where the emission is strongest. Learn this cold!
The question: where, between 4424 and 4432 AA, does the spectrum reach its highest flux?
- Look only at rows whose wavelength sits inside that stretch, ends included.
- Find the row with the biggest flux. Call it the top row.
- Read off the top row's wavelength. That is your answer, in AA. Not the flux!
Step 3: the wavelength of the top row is 4428.71 AA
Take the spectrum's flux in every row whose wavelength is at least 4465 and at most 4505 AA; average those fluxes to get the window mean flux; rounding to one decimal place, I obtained 12.9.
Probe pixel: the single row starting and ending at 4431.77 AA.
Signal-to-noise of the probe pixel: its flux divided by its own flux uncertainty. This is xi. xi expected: 29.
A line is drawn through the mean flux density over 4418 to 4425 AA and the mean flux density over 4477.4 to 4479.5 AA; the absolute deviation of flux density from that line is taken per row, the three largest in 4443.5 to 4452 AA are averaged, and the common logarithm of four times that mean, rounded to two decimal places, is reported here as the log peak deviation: 0.68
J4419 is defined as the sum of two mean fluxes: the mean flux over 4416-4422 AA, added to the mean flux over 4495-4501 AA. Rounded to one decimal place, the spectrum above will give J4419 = 26.1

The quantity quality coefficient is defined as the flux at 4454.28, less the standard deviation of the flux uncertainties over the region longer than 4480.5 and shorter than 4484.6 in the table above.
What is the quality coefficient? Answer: 10.8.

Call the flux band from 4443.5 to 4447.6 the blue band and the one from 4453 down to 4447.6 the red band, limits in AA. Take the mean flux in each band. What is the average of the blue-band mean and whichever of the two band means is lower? 12.8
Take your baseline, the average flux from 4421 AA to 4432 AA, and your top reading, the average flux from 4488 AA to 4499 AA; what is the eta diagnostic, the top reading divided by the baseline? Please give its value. 0.999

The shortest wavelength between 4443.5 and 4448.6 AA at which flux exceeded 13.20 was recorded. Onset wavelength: 4445.06 AA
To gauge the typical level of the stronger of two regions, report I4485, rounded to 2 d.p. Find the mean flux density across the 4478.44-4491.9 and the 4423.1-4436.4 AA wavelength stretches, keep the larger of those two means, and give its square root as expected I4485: 3.55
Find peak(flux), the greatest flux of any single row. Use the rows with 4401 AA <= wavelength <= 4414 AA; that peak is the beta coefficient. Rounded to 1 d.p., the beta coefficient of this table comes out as 13.8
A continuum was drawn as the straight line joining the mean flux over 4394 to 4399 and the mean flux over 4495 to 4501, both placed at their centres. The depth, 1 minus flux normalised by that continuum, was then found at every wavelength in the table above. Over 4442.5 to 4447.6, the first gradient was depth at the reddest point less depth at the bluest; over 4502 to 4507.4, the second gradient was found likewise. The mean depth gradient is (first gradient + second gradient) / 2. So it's -0.029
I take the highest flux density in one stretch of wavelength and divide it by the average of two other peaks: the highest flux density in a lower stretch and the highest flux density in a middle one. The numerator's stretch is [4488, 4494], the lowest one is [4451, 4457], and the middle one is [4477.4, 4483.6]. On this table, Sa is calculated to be 0.96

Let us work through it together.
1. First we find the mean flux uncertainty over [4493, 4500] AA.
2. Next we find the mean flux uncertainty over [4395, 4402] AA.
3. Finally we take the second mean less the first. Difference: 0.023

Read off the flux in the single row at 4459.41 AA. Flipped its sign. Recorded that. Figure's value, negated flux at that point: -12.1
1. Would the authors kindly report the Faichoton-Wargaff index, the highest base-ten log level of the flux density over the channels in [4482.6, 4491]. 1.15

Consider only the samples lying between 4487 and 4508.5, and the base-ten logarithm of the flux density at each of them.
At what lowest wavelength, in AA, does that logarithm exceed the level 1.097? 4487.22 AA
